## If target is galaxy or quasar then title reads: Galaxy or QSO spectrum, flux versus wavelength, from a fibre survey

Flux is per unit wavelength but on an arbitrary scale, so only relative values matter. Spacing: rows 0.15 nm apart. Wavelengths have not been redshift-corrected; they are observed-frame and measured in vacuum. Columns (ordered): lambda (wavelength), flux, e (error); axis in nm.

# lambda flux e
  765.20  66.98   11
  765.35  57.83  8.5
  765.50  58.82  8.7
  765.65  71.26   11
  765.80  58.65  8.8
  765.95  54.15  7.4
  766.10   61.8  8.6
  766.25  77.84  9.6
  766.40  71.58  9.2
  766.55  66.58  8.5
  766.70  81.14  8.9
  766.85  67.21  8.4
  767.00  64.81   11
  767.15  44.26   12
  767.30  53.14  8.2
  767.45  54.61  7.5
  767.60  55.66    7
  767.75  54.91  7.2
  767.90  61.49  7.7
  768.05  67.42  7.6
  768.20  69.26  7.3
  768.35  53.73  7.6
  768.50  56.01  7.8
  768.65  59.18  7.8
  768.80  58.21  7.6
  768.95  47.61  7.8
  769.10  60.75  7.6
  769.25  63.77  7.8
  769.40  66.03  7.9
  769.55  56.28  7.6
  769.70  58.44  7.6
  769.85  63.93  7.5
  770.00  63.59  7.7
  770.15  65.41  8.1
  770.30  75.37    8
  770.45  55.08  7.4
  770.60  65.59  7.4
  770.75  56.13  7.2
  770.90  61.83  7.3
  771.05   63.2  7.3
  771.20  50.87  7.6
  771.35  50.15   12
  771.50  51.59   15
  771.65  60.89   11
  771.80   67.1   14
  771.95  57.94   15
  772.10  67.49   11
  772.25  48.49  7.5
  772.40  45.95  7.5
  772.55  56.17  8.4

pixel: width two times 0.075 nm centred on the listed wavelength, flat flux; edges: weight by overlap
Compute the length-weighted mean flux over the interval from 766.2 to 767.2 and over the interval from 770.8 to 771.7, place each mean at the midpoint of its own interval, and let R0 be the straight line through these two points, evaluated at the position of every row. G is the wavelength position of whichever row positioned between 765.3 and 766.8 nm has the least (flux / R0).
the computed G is 765.95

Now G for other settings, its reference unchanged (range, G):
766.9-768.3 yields 767.15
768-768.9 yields 768.35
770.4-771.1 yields 770.45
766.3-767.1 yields 767.00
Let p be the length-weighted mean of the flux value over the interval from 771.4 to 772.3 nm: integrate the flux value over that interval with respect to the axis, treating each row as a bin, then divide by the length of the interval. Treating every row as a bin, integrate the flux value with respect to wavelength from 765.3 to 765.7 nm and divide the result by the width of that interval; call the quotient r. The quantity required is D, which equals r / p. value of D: 1.06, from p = 59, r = 62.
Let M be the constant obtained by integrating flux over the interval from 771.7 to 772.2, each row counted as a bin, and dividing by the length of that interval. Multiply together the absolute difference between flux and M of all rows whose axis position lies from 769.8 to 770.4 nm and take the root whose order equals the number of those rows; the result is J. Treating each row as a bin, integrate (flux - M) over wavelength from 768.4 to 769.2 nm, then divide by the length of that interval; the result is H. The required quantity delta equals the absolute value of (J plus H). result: 5.1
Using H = -6.7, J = 1.6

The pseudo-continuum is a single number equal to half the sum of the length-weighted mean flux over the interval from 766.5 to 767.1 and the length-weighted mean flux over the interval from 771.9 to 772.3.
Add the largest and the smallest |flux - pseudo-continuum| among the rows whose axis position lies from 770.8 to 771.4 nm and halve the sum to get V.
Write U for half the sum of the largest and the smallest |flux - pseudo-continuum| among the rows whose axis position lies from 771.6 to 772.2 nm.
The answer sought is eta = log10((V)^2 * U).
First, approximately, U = 4.4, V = 7.1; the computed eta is 2.34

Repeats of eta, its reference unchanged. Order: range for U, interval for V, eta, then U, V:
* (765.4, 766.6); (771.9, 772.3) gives 2.86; 8.0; 9.5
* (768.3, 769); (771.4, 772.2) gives 2.77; 10.4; 7.5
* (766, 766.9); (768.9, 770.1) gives 2.80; 9.7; 8.1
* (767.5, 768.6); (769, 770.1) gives 1.94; 6.2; 3.8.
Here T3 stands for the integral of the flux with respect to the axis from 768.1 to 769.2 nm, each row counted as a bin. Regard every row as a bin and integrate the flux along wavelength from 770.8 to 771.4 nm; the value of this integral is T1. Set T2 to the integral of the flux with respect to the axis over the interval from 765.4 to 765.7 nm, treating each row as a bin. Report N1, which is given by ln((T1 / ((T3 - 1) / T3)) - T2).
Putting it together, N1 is 2.7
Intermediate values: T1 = 34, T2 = 19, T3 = 64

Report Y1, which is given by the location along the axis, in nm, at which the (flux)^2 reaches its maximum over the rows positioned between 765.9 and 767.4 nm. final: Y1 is 766.70 nm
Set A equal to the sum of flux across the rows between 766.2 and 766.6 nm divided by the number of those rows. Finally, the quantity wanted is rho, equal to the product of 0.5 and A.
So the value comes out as 36.0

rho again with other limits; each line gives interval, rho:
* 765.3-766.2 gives 30.2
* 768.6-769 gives 27.5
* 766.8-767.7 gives 28.3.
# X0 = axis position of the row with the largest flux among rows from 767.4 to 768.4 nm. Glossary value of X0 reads 768.20 nm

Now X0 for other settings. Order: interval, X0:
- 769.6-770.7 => 770.30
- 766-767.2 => 766.70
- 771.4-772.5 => 772.10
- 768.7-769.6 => 769.40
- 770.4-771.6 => 770.60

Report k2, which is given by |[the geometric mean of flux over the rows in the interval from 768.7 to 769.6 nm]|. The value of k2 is 58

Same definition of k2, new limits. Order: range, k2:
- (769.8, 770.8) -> 63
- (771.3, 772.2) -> 59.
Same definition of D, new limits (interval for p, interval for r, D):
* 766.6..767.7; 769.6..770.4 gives 1.08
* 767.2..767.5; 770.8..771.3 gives 1.10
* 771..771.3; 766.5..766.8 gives 1.32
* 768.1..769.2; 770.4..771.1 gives 1.04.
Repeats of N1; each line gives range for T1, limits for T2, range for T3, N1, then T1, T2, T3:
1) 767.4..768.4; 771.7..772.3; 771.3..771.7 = 3.3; 60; 36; 22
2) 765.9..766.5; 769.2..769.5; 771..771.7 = 3.1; 40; 19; 38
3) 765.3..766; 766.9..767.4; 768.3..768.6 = 2.9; 42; 27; 17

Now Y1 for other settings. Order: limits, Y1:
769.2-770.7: 770.30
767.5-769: 768.20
